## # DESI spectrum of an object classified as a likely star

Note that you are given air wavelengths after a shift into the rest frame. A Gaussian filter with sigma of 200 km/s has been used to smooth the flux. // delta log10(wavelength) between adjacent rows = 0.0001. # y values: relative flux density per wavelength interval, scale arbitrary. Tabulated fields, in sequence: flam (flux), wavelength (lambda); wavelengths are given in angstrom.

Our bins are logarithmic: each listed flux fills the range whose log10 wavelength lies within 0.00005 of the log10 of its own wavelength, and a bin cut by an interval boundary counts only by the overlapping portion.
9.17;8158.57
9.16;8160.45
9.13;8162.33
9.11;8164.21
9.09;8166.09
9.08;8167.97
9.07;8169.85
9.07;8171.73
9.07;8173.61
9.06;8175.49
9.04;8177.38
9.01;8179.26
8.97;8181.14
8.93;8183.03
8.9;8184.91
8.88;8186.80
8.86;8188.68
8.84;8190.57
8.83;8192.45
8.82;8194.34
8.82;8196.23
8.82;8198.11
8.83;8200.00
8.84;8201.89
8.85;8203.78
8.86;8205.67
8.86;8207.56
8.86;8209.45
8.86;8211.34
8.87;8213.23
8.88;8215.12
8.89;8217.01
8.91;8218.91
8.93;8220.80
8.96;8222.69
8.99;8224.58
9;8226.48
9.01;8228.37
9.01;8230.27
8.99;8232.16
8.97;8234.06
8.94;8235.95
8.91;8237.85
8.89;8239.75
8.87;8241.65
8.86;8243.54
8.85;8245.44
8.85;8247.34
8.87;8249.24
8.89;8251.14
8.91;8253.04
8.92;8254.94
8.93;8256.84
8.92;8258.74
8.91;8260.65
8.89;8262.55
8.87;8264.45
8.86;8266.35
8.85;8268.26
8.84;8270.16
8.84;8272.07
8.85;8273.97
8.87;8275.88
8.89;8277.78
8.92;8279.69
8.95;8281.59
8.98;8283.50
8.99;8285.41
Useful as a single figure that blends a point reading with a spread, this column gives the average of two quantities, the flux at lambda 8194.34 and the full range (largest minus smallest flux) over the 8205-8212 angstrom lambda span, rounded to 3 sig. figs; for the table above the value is 4.41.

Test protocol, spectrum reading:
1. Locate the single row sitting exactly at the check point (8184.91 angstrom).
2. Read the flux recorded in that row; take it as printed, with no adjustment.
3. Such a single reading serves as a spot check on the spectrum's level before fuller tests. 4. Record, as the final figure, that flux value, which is 8.9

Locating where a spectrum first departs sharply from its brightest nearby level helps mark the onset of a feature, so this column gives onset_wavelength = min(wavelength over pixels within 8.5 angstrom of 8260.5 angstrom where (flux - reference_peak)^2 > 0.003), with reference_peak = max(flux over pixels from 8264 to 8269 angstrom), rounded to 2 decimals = 8256.84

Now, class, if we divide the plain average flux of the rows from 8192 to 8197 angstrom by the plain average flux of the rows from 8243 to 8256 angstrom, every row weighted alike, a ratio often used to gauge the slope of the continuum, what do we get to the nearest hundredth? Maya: 0.99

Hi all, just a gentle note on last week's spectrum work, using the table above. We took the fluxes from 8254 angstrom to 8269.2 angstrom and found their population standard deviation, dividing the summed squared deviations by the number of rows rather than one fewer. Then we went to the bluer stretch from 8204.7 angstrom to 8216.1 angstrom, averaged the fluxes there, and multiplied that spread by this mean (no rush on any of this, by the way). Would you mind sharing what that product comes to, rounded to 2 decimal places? 0.25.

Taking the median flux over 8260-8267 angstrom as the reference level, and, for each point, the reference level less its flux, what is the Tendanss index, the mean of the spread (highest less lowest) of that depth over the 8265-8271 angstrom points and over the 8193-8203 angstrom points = 0.02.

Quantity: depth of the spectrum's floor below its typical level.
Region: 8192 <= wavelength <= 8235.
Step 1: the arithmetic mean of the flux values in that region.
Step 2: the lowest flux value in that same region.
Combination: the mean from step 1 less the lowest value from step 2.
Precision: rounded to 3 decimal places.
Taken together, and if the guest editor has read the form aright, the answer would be 0.078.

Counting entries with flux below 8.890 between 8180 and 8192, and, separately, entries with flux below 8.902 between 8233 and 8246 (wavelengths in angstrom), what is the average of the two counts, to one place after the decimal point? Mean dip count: 3.5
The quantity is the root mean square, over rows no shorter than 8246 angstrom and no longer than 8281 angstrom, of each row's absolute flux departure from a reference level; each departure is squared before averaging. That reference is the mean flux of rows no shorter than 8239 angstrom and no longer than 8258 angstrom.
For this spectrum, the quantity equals 0.030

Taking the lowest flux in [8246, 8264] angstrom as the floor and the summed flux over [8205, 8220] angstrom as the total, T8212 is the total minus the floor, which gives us 62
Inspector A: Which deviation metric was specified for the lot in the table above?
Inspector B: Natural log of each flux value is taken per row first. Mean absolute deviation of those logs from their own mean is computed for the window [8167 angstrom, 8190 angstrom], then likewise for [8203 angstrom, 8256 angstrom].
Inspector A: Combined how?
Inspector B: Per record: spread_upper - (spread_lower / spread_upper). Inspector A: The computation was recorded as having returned -1.6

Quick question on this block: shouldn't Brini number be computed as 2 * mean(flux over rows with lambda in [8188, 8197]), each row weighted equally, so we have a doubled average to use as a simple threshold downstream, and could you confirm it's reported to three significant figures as 17.7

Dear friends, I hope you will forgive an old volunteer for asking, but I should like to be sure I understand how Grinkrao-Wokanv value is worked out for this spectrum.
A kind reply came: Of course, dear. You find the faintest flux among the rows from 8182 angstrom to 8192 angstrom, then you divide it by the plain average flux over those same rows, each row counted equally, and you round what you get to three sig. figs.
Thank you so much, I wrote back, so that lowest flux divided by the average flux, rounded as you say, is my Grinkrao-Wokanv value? 0.995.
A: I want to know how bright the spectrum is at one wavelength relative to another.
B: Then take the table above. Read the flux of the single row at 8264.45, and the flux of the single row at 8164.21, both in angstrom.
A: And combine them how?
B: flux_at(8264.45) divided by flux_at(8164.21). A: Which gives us 0.97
